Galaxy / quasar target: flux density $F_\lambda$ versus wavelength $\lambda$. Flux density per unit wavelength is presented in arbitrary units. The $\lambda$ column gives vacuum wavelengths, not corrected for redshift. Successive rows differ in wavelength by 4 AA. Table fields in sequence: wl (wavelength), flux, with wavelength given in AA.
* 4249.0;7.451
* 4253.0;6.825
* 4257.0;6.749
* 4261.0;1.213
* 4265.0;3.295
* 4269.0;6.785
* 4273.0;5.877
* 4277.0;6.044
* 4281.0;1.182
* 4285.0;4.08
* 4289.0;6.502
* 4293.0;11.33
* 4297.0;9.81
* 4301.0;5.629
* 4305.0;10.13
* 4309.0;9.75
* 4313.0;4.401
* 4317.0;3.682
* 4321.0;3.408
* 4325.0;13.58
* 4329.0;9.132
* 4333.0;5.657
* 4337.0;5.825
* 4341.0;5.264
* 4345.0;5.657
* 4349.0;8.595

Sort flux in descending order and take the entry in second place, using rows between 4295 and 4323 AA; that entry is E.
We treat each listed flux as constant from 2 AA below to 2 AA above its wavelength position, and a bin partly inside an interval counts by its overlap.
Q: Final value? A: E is 9.81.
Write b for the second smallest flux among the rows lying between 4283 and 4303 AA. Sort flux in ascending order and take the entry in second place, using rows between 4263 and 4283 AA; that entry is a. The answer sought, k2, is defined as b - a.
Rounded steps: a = 3.295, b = 5.629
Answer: 2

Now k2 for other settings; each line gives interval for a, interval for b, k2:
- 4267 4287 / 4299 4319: 0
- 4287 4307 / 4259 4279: -3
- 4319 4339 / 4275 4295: -2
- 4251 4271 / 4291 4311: 6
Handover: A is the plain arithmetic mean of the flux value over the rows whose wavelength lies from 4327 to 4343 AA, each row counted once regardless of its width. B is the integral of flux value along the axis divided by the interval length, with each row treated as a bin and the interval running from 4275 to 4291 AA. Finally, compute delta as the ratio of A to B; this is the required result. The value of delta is 1.5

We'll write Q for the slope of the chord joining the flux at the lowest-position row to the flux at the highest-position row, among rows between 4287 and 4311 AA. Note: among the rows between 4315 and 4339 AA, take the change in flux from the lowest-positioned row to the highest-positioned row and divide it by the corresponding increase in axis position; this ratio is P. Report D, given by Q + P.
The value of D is 0.3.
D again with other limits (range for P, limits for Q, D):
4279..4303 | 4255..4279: 0.2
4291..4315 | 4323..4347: -0.7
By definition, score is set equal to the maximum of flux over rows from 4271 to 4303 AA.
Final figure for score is 11.33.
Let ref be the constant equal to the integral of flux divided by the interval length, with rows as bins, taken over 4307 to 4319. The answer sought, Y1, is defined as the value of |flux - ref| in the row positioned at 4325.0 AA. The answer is 8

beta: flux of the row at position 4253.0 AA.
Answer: 6.825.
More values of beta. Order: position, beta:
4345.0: 5.657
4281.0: 1.182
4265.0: 3.295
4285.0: 4.08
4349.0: 8.595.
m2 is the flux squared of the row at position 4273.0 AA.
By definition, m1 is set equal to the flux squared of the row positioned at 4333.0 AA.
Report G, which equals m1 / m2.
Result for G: 0.93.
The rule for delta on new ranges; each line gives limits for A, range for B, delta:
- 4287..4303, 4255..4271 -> 1.8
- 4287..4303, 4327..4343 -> 1.3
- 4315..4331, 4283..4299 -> 0.9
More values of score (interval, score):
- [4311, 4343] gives 13.58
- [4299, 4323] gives 10.13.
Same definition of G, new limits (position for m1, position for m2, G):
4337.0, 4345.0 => 1.06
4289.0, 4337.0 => 1.25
